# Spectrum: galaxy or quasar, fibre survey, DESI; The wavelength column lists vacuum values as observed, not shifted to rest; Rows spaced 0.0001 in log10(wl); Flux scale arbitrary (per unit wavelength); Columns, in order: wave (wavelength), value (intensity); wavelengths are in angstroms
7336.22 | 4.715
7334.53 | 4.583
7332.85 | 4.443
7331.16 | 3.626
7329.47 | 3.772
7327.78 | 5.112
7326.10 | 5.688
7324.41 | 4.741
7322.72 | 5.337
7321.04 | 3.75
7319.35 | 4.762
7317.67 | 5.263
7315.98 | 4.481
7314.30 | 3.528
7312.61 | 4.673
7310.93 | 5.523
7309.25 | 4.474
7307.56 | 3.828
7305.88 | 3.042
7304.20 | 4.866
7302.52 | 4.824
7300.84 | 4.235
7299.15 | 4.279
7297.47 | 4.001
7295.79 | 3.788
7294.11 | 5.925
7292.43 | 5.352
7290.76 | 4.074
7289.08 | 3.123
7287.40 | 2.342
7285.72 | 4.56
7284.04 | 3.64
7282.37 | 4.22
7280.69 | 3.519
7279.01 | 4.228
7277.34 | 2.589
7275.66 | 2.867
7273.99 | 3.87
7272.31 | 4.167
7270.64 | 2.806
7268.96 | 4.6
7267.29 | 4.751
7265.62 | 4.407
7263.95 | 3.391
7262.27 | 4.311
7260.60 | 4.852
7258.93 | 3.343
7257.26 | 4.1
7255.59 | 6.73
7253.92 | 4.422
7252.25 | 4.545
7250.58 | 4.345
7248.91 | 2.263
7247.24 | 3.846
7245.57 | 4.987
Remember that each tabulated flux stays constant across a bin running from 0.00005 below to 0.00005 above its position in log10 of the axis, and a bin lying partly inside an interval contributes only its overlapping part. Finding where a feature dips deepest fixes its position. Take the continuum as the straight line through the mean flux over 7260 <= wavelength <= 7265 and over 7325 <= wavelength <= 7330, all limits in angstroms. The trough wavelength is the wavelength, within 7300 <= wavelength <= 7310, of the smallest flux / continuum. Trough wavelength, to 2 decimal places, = 7305.88 angstroms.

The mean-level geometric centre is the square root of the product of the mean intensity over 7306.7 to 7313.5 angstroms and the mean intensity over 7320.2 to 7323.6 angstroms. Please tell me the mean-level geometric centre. 4.58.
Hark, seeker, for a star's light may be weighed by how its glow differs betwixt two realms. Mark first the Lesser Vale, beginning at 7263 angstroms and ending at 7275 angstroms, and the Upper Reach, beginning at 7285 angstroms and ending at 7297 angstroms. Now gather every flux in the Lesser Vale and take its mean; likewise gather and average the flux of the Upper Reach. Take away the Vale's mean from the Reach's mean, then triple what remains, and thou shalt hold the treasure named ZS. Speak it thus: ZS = 0.5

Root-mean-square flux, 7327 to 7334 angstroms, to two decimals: 4.28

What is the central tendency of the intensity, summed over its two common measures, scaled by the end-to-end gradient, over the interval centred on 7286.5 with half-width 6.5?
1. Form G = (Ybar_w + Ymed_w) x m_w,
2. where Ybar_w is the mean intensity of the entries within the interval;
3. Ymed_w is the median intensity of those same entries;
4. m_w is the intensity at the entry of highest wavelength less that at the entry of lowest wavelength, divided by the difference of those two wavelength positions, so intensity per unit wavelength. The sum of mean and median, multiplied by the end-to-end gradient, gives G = 1.2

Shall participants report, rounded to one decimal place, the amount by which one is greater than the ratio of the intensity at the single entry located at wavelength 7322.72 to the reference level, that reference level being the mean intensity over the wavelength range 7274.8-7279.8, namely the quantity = -0.7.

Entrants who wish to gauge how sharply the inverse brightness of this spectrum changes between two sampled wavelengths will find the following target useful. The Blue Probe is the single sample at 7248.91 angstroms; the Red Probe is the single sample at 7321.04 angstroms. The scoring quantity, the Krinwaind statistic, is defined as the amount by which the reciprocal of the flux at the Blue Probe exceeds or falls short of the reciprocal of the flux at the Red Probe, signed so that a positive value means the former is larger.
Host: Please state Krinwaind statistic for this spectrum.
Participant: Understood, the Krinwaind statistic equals 0.18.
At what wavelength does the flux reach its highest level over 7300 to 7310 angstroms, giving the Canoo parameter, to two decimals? 7304.20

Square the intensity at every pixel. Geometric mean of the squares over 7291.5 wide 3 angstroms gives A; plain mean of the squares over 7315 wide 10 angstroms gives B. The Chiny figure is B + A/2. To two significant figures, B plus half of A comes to 33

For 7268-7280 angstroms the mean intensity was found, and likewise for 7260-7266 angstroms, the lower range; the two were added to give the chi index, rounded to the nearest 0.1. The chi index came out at 7.8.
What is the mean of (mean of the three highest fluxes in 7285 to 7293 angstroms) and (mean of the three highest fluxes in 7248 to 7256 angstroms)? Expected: 4.95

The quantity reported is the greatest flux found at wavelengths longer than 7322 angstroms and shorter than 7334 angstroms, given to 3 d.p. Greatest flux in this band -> 5.688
